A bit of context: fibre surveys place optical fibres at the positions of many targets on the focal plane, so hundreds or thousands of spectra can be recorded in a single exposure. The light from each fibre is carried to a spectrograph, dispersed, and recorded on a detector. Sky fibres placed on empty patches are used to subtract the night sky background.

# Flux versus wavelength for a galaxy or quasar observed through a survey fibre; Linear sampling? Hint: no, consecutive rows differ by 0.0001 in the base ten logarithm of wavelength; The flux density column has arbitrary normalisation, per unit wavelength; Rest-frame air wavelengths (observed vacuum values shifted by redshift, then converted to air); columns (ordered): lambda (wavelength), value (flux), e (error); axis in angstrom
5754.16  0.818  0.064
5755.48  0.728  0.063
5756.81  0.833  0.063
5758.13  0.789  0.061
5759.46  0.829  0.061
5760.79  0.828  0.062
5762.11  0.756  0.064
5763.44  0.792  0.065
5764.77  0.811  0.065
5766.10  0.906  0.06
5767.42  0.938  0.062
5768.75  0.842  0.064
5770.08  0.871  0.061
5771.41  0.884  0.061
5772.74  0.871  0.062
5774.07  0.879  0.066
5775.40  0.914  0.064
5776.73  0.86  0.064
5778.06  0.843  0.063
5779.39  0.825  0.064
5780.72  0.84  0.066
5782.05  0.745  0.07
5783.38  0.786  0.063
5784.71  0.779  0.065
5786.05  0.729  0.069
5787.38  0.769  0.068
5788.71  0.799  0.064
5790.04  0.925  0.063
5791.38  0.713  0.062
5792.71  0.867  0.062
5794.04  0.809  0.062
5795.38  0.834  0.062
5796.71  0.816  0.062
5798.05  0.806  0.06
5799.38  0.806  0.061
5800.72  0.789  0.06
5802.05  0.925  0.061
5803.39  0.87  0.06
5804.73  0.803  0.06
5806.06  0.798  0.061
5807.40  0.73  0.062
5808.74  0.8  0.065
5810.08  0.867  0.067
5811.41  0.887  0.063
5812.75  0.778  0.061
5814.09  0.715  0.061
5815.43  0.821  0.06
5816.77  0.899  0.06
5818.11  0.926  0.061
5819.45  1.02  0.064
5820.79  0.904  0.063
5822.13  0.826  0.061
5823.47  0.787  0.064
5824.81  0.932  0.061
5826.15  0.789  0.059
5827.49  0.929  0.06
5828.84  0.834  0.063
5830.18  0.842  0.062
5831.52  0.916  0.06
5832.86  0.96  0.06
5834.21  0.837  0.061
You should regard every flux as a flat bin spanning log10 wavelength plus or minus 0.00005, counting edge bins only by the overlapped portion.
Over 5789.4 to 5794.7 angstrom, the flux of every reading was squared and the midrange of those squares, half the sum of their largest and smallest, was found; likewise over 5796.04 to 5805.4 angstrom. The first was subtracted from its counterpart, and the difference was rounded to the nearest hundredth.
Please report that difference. 0.06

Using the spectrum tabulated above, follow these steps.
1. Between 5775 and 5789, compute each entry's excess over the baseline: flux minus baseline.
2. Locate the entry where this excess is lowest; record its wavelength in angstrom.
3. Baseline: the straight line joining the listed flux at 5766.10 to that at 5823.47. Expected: 5786.05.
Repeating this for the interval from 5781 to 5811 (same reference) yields 5791.38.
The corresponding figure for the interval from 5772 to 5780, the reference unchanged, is 5779.39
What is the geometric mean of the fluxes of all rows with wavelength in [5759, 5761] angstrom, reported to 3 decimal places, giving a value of 0.828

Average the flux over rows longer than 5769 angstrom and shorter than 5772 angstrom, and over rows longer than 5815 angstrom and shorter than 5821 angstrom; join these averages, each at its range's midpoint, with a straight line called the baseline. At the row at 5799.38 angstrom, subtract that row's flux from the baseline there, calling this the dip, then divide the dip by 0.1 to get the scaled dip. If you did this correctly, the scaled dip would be 0.94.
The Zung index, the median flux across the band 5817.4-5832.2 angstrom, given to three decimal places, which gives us 0.904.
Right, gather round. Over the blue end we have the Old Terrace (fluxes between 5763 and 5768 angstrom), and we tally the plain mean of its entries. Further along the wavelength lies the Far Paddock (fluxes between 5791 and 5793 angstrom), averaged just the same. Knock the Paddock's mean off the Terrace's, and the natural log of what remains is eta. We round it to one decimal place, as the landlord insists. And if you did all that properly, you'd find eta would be -2.6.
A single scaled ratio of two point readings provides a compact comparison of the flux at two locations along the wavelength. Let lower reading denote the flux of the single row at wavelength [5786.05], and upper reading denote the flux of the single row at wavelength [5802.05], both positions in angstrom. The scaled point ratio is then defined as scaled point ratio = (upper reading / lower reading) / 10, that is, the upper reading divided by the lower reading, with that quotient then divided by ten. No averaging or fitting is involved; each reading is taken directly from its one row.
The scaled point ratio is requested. 0.127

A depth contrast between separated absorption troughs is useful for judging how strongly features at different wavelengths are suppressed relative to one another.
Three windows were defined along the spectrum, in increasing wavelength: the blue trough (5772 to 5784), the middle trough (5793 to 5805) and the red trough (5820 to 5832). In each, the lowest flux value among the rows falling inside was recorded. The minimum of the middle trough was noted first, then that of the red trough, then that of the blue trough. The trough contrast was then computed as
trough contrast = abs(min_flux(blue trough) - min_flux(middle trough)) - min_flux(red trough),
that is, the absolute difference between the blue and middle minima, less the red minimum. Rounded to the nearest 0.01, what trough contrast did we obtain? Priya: -0.74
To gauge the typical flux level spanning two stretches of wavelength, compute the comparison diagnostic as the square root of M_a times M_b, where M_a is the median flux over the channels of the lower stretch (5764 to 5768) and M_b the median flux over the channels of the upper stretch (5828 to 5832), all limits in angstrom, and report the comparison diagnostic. 0.873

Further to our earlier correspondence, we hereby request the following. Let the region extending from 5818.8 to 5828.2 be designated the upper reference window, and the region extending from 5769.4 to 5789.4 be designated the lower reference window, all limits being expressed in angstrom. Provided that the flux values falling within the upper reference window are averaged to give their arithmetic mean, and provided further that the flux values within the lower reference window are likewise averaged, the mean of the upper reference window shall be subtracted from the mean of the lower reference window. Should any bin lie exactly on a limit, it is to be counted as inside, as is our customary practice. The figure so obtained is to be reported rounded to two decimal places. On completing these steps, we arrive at -0.06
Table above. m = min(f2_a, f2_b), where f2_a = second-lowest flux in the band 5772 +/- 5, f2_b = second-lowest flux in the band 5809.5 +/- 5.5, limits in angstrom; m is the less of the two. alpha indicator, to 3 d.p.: 0.730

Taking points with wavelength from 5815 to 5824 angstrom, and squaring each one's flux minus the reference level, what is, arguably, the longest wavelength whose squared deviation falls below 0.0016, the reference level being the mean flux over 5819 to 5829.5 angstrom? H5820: 5820.79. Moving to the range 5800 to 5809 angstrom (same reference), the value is 5803.39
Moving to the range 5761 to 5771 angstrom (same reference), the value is 5770.08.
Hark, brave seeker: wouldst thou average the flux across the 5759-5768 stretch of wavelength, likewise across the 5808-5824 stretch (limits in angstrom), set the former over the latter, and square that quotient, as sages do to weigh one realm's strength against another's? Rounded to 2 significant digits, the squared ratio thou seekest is 0.96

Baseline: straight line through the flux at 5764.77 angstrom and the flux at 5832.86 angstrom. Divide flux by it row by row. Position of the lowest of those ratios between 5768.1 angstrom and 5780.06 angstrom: 5779.39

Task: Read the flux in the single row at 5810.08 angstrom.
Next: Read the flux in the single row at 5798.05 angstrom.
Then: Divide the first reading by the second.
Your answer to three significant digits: 1.08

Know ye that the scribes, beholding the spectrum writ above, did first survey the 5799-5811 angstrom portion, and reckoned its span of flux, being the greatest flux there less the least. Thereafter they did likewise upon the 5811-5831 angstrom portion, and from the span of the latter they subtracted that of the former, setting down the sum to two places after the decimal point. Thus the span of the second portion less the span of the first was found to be 0.11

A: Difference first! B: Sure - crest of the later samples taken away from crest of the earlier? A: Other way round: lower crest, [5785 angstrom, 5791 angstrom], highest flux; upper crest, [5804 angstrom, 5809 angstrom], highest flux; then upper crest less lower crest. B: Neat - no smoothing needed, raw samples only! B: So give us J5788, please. -0.12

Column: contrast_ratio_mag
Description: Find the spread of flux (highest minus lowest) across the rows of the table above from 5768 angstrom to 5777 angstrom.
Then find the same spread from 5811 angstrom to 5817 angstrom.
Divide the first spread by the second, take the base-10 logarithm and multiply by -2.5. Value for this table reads 1.0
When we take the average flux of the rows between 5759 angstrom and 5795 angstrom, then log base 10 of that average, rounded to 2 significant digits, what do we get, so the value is -0.081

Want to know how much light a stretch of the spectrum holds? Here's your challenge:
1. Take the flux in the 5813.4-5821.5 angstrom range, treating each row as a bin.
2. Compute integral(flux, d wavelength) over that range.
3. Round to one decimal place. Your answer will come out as 7.1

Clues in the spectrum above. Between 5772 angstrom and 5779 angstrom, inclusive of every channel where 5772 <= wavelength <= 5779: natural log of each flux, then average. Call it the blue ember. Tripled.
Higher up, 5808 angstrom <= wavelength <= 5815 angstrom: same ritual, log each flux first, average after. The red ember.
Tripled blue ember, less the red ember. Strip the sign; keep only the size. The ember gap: 0.2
